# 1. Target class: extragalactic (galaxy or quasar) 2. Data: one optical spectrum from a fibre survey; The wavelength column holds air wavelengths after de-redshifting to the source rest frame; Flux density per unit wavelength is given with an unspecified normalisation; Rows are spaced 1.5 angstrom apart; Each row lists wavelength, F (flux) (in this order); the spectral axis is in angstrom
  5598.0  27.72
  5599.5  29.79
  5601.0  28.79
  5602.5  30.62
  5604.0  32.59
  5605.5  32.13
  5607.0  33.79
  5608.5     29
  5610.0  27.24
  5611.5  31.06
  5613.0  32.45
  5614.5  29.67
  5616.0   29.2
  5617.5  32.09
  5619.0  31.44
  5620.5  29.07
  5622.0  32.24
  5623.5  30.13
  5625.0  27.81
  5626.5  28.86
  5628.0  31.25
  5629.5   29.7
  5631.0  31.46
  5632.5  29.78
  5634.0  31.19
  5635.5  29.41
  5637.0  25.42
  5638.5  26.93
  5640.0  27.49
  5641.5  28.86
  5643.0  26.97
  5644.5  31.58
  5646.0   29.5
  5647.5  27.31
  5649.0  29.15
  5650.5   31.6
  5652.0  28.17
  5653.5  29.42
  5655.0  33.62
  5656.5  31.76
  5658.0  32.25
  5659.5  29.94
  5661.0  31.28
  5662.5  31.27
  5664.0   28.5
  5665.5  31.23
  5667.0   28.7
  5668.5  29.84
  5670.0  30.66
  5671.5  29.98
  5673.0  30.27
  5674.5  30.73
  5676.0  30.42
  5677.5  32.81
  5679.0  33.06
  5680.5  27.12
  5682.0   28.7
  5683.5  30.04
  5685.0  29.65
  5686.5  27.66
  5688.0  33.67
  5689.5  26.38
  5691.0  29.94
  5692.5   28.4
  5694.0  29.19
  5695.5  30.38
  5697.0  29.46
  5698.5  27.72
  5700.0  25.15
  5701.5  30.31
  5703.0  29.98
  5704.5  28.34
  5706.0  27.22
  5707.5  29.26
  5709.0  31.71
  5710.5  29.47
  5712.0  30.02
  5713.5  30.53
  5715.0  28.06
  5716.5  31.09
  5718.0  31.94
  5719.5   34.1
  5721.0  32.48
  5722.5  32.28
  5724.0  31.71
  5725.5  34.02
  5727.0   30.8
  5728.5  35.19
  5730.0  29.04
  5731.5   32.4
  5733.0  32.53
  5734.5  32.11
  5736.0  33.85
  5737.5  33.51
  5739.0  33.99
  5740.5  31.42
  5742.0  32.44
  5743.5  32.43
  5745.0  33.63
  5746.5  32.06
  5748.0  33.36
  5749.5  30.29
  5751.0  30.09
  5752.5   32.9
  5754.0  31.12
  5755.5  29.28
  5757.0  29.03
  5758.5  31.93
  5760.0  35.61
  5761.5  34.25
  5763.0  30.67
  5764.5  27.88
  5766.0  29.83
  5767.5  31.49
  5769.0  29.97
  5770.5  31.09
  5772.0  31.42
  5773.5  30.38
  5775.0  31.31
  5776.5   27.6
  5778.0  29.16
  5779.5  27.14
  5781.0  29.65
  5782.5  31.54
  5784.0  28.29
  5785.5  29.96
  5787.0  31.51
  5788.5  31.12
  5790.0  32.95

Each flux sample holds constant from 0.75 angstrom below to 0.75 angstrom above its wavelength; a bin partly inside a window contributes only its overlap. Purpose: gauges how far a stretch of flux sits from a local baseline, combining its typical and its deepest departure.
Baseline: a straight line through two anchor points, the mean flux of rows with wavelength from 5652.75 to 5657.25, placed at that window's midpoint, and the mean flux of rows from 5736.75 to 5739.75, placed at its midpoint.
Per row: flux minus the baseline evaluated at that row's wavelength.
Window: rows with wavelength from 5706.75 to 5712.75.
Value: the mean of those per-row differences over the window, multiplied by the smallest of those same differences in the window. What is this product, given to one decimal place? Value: 10.7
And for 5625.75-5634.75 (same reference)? 1.2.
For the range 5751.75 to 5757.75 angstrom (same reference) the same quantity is 18.7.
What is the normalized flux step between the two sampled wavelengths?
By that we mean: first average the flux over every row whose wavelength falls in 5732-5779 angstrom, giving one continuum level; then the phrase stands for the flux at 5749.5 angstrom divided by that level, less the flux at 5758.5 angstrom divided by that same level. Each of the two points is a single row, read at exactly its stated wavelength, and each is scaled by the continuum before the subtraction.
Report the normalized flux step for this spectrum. -0.05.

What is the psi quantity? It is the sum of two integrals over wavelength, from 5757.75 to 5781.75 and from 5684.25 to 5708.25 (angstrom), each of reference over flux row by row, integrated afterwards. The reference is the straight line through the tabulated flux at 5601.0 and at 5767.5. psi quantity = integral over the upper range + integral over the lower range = 50.1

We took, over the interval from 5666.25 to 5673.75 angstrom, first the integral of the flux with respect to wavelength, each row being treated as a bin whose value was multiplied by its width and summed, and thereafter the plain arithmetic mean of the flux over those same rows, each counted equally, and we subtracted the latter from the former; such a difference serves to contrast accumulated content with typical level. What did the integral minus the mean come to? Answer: 194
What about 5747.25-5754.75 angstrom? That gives 205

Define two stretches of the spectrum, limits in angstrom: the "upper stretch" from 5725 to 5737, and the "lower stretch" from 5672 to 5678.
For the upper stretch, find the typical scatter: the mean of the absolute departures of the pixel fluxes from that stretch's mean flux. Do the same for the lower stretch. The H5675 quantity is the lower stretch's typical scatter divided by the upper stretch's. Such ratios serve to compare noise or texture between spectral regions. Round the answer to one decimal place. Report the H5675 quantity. 0.6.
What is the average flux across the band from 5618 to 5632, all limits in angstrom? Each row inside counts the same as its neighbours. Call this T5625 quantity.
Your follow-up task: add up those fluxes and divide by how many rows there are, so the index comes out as 30.2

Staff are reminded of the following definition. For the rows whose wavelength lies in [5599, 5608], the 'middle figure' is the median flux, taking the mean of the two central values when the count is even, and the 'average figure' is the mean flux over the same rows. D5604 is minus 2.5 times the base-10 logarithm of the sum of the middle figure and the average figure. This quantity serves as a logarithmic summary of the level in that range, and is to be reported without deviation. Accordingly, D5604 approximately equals -4.492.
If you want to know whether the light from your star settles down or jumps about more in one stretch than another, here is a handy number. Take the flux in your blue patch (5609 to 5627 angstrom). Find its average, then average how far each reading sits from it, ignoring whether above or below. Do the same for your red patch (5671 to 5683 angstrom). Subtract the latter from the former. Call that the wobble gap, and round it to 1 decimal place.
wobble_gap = 0.1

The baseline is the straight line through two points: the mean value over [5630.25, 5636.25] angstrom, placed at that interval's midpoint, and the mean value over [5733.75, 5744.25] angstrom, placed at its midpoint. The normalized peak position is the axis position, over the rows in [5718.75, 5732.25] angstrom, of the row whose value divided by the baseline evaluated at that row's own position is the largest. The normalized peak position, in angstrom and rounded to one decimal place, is 5728.5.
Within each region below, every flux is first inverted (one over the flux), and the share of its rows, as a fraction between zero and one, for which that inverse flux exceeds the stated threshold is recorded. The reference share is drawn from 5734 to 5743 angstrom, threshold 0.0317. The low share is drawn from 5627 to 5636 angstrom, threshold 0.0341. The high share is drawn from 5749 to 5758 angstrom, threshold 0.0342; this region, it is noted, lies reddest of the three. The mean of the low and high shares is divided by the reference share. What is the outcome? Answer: 0.50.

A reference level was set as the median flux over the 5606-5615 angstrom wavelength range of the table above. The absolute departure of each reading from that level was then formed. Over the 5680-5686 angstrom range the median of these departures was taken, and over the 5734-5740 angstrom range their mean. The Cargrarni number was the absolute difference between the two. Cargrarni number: 1.8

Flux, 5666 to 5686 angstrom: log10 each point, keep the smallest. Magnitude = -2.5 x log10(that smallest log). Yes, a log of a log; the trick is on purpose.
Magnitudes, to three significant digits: -0.391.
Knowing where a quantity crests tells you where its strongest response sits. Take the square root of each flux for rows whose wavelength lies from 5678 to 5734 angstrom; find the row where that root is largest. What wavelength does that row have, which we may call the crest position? 5728.5 angstrom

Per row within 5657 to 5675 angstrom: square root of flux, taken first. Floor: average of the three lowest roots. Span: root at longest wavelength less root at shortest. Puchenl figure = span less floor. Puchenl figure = -5.52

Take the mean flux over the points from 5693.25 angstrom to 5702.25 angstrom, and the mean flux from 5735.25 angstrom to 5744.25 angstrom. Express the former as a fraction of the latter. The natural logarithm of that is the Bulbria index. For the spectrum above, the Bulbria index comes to -0.14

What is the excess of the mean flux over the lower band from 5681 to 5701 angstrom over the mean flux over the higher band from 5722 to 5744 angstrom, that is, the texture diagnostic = -3.6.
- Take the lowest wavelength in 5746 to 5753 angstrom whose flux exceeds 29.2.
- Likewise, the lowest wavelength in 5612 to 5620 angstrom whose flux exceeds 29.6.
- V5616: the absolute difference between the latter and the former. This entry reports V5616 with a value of 133.5 angstrom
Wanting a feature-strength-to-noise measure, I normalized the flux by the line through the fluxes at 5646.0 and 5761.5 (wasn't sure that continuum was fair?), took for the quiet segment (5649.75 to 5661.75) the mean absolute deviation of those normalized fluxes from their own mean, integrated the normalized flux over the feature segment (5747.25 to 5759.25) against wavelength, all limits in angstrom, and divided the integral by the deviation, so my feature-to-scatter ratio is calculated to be 243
